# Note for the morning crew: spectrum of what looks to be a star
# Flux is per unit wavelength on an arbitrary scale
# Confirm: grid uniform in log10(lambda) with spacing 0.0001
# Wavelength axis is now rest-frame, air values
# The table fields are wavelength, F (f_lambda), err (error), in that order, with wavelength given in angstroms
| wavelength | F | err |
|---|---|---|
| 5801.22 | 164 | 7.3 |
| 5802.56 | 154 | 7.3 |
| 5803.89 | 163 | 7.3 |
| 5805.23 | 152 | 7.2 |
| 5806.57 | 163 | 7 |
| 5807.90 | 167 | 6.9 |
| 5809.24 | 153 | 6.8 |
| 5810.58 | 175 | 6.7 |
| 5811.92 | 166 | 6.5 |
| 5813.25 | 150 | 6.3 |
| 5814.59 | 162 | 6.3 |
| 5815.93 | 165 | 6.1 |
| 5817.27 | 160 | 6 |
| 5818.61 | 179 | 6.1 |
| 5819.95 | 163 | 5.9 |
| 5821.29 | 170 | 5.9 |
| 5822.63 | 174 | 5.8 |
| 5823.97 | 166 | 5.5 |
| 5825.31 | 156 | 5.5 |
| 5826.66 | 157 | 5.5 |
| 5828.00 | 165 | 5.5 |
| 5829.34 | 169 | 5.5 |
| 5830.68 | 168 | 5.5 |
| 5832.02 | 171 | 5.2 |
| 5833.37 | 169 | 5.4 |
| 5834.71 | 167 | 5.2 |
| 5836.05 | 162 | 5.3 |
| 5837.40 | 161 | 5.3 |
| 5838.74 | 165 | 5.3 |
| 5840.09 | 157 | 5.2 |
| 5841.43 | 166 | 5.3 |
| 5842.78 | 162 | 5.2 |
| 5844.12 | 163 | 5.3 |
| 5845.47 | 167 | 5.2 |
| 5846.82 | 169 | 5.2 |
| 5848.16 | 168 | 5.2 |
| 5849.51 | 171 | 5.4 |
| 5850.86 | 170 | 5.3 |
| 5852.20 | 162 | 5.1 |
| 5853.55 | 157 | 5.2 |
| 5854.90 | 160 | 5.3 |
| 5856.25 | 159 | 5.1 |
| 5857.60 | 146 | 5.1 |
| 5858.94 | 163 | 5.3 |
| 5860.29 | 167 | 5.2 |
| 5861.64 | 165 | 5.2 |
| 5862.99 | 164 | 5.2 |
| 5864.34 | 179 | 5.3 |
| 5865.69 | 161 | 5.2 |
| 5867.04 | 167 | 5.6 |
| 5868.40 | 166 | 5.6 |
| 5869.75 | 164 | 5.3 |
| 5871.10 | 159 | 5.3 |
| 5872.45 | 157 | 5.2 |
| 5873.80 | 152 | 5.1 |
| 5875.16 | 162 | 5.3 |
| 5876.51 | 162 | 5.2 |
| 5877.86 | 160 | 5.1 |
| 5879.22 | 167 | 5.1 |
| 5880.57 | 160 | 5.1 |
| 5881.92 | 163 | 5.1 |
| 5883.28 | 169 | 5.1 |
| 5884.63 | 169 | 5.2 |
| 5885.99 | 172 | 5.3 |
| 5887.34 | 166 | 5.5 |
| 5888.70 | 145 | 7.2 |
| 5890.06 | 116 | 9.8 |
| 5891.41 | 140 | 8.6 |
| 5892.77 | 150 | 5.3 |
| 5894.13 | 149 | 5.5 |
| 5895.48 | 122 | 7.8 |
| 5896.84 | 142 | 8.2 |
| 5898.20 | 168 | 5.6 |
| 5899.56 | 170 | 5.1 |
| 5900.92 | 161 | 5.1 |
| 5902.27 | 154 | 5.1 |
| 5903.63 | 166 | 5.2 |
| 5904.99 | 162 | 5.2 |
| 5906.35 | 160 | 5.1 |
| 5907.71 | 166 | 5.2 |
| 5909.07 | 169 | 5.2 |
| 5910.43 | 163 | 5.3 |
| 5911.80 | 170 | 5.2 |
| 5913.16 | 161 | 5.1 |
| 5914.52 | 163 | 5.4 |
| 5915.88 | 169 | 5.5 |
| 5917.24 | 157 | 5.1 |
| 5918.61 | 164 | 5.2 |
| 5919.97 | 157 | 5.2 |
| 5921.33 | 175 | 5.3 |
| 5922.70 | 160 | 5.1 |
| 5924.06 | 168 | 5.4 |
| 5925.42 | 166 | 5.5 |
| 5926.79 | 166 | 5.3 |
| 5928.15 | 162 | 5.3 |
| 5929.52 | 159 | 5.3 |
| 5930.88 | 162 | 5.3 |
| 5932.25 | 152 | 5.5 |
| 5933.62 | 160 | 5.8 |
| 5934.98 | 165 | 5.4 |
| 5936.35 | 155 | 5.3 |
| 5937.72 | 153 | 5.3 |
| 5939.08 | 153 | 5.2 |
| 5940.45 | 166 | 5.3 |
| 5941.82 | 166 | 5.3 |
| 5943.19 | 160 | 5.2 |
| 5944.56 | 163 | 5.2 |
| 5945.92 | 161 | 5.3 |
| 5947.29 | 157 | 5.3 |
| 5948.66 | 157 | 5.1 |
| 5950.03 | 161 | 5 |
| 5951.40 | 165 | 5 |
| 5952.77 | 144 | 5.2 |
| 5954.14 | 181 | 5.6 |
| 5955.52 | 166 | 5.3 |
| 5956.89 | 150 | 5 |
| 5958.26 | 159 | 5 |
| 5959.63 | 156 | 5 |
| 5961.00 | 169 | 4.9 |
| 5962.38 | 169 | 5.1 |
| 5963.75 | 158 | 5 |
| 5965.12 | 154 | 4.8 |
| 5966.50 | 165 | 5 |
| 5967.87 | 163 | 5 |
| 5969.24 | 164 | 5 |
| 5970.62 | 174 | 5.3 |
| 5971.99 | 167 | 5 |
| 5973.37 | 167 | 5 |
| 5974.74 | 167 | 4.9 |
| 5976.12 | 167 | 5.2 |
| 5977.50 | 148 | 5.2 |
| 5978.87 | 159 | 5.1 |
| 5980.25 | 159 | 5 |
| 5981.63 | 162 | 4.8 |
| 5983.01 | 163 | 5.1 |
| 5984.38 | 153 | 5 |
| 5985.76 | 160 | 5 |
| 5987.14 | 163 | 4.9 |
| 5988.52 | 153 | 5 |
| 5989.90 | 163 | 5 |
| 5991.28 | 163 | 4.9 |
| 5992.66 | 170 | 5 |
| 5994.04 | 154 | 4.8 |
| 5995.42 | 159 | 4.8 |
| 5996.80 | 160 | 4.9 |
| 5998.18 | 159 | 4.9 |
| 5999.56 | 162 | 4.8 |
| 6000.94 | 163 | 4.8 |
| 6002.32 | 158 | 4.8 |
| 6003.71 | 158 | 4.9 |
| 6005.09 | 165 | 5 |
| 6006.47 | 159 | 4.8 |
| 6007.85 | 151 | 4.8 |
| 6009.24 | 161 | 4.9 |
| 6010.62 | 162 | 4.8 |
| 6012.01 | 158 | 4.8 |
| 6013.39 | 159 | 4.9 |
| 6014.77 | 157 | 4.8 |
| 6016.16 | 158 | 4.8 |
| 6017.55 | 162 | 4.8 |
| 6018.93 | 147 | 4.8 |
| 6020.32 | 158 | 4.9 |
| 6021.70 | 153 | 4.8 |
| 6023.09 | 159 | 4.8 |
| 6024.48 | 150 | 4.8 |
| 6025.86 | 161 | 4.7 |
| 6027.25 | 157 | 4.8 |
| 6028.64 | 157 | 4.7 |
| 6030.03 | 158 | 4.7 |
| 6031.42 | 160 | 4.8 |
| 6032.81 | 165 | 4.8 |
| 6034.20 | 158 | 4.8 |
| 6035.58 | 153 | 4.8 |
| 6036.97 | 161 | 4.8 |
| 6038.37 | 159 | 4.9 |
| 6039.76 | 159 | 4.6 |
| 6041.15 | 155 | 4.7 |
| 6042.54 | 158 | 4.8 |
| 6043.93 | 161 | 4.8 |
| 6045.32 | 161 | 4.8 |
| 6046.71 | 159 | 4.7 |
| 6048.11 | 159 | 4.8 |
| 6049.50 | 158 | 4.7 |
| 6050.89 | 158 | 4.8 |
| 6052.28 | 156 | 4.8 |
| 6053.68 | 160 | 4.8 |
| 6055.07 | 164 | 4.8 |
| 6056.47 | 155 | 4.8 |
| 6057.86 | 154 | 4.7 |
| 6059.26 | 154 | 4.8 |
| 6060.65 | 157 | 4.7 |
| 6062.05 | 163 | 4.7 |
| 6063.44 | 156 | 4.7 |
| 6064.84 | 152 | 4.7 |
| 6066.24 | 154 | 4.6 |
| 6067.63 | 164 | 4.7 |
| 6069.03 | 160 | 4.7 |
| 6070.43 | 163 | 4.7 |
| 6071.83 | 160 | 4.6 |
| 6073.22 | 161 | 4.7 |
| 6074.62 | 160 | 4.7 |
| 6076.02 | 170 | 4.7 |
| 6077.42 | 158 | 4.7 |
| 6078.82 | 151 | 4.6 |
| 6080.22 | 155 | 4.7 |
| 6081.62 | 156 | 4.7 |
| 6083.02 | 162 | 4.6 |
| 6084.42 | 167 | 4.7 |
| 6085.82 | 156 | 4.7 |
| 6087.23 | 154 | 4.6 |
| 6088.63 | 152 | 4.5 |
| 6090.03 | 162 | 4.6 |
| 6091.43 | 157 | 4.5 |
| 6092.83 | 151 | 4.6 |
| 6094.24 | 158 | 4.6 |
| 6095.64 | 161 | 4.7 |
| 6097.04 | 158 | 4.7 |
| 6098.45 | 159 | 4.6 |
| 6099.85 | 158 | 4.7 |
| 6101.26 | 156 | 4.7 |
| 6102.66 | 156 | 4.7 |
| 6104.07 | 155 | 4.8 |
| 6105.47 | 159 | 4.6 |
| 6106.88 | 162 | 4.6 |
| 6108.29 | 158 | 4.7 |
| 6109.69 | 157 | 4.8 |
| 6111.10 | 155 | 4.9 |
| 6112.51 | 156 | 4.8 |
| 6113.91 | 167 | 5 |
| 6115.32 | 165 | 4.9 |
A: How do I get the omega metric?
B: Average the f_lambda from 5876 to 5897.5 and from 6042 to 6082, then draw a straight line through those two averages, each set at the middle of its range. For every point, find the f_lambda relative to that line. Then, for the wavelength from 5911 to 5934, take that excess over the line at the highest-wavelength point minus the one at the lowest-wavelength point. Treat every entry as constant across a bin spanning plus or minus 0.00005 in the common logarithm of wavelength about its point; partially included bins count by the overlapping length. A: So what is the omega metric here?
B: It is -10.7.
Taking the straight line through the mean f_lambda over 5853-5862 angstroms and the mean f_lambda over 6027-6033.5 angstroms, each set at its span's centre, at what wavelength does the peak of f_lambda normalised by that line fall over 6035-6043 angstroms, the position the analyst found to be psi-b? 6036.97 angstroms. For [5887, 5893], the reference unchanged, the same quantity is 5887.34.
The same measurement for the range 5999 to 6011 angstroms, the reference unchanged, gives 6005.09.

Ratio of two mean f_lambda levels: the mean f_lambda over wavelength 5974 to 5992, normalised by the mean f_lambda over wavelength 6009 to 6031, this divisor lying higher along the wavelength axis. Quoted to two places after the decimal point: 1.02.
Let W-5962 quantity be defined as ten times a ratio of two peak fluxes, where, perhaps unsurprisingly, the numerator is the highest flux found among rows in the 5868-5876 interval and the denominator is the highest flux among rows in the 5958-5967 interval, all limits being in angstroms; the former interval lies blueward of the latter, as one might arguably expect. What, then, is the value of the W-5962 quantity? 9.8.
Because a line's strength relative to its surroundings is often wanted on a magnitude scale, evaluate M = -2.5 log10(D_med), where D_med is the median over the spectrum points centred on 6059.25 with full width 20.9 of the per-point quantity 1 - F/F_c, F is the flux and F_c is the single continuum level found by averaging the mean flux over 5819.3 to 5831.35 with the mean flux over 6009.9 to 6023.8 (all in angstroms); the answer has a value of 3.93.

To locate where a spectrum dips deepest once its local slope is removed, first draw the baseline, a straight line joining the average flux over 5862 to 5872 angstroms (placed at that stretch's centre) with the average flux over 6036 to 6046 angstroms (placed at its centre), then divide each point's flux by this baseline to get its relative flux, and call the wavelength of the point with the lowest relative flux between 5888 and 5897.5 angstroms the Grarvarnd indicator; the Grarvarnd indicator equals 5890.06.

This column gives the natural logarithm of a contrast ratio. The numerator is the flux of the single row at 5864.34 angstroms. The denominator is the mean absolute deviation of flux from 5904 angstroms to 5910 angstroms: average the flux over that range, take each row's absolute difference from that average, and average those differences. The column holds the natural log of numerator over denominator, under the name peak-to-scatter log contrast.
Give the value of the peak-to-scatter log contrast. 4.0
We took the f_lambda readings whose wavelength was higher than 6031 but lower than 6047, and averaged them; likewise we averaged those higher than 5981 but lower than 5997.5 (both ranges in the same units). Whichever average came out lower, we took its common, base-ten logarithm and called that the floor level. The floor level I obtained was 2.20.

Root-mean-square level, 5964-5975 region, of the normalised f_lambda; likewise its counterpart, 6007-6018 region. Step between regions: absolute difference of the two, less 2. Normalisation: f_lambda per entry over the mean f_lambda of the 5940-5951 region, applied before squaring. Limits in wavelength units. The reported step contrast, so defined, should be -1.96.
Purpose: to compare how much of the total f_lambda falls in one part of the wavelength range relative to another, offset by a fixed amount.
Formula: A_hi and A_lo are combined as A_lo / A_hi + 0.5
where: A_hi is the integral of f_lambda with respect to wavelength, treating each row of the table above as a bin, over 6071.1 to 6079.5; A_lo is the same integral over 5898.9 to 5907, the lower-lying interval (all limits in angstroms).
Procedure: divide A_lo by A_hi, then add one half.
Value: 1.48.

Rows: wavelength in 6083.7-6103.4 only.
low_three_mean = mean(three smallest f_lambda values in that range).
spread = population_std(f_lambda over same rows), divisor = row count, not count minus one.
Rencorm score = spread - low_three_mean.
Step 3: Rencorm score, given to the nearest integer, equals -148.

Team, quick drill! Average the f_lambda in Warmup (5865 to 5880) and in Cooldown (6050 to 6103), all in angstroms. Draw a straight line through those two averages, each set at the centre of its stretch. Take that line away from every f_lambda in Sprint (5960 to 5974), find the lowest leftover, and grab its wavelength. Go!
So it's 5965.12 angstroms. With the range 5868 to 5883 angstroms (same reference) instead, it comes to 5873.80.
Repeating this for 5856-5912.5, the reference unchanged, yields 5890.06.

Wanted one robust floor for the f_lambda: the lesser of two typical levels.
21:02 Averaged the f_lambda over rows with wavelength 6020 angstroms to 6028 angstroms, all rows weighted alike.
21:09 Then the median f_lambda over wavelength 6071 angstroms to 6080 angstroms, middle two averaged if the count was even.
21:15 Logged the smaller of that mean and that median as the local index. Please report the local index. 156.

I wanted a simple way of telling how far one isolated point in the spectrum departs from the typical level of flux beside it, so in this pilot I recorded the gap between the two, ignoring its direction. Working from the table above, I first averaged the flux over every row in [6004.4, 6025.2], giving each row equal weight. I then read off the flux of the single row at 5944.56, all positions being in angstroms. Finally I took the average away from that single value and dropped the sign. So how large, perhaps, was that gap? 5.7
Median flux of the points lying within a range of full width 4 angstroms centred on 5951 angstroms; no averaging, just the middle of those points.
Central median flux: 161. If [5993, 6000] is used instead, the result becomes 159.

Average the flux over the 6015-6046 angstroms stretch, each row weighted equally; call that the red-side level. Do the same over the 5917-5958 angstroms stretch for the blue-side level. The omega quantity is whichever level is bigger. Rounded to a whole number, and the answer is 161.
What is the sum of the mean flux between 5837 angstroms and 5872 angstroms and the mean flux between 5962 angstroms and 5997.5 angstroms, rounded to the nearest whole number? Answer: 325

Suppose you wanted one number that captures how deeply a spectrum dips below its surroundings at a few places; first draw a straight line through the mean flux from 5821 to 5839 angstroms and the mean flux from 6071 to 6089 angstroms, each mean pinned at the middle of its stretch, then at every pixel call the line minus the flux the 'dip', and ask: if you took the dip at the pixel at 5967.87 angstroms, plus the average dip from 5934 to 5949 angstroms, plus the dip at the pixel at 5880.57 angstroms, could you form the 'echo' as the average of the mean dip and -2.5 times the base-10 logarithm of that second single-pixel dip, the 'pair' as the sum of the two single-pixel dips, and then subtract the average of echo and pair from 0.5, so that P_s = -1.4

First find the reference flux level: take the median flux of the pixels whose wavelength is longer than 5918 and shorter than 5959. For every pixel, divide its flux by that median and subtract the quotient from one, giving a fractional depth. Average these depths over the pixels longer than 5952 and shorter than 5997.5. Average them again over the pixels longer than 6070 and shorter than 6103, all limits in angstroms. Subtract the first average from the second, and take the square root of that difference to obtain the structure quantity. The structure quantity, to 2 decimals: 0.14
